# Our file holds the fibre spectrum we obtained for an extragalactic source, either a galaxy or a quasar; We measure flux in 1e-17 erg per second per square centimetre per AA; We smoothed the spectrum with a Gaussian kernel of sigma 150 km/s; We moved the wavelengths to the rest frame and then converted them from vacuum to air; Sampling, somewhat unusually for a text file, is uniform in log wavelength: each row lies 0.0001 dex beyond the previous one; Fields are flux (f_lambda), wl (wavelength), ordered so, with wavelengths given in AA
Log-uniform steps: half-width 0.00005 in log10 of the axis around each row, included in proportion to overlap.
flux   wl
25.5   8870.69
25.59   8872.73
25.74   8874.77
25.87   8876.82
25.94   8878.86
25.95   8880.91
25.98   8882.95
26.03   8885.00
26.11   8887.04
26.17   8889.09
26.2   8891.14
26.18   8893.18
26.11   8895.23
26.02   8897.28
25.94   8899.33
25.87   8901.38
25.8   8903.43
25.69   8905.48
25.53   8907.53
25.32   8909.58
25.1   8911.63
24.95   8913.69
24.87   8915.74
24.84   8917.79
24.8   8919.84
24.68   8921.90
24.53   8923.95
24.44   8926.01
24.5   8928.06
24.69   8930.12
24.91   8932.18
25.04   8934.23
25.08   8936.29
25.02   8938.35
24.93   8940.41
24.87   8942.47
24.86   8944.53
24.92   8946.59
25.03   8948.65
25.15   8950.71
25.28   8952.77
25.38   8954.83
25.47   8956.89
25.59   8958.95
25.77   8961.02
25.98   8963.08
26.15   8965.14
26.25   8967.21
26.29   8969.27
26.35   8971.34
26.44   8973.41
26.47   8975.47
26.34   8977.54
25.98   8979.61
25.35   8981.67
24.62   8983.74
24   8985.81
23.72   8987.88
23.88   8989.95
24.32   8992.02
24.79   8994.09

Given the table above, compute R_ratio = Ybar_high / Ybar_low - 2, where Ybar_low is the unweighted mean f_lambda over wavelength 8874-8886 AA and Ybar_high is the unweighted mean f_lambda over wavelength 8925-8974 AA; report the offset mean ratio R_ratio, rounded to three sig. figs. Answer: -1.02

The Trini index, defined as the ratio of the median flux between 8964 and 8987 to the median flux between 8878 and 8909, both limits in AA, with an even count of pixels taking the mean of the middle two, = 1.01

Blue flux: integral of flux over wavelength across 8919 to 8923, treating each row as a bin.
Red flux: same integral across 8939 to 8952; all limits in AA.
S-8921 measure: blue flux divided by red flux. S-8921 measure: 0.3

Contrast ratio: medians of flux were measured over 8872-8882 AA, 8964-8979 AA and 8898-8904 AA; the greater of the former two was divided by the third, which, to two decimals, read 1.02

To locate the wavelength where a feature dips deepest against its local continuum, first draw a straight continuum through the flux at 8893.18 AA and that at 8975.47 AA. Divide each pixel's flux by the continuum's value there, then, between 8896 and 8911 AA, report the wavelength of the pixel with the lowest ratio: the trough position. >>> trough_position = 8909.58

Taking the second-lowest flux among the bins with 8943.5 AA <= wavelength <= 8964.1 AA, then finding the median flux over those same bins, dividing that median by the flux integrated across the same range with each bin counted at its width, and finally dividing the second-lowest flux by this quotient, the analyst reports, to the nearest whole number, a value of 514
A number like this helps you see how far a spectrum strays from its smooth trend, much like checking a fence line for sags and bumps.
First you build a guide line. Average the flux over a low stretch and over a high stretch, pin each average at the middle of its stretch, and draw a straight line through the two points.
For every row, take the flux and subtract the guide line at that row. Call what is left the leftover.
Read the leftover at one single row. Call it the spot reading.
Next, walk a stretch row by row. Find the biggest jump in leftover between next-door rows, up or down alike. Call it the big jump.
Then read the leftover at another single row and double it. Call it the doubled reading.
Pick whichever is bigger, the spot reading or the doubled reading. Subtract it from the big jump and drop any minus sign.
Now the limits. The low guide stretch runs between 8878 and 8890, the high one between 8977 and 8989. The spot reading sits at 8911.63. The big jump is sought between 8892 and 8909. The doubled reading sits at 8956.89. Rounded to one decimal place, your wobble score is 0.3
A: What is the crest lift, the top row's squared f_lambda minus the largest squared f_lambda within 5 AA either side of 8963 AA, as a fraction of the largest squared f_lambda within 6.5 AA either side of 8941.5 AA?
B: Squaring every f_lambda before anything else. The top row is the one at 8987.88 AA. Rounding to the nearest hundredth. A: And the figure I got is -0.20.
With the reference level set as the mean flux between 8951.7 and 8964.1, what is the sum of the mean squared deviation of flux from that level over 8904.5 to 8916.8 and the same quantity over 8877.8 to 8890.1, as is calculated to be 0.41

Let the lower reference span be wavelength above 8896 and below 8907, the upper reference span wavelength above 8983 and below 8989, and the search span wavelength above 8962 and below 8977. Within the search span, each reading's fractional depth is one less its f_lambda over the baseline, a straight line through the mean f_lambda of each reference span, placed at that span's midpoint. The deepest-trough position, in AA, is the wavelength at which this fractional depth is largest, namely 8963.08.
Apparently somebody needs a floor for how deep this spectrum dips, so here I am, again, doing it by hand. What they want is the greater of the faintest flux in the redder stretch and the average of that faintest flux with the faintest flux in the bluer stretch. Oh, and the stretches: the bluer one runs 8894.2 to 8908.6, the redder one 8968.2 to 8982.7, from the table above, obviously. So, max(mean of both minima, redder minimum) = 25.44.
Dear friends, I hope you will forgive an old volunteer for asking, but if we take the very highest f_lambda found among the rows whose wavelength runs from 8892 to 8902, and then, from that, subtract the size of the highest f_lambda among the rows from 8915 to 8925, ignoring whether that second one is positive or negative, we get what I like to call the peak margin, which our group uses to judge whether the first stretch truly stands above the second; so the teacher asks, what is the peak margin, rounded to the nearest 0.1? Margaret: 1.3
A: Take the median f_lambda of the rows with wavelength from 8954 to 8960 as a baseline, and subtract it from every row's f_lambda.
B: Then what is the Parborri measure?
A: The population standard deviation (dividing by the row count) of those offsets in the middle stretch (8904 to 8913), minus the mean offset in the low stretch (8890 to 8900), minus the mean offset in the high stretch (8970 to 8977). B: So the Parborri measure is -1.3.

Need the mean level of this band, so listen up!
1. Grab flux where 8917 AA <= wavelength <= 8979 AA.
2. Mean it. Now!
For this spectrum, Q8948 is 25.3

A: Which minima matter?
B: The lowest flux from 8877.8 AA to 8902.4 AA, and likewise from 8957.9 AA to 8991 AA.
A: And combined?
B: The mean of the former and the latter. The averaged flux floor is 24.8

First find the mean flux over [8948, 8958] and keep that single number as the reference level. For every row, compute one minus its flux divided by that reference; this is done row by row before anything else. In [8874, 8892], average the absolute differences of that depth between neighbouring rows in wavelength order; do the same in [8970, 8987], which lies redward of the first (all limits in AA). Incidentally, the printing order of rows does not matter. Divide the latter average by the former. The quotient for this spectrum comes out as 6.4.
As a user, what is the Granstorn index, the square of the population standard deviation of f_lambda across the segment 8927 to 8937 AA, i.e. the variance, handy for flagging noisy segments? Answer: 0.048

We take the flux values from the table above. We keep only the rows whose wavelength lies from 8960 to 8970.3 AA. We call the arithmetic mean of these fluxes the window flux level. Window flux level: 26.1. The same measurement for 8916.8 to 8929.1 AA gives 24.6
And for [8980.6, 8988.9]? 24.4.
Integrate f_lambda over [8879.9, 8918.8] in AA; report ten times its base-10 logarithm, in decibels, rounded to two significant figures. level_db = 30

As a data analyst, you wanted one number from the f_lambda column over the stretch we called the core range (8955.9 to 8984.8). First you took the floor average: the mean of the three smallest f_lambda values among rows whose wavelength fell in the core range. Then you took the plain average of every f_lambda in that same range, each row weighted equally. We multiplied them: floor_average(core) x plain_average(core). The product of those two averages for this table 652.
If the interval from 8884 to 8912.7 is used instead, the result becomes 655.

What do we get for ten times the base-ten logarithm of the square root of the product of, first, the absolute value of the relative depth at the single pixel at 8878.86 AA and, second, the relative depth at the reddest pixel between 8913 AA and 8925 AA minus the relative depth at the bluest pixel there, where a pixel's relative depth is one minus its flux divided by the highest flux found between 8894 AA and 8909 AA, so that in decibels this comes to -19.9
